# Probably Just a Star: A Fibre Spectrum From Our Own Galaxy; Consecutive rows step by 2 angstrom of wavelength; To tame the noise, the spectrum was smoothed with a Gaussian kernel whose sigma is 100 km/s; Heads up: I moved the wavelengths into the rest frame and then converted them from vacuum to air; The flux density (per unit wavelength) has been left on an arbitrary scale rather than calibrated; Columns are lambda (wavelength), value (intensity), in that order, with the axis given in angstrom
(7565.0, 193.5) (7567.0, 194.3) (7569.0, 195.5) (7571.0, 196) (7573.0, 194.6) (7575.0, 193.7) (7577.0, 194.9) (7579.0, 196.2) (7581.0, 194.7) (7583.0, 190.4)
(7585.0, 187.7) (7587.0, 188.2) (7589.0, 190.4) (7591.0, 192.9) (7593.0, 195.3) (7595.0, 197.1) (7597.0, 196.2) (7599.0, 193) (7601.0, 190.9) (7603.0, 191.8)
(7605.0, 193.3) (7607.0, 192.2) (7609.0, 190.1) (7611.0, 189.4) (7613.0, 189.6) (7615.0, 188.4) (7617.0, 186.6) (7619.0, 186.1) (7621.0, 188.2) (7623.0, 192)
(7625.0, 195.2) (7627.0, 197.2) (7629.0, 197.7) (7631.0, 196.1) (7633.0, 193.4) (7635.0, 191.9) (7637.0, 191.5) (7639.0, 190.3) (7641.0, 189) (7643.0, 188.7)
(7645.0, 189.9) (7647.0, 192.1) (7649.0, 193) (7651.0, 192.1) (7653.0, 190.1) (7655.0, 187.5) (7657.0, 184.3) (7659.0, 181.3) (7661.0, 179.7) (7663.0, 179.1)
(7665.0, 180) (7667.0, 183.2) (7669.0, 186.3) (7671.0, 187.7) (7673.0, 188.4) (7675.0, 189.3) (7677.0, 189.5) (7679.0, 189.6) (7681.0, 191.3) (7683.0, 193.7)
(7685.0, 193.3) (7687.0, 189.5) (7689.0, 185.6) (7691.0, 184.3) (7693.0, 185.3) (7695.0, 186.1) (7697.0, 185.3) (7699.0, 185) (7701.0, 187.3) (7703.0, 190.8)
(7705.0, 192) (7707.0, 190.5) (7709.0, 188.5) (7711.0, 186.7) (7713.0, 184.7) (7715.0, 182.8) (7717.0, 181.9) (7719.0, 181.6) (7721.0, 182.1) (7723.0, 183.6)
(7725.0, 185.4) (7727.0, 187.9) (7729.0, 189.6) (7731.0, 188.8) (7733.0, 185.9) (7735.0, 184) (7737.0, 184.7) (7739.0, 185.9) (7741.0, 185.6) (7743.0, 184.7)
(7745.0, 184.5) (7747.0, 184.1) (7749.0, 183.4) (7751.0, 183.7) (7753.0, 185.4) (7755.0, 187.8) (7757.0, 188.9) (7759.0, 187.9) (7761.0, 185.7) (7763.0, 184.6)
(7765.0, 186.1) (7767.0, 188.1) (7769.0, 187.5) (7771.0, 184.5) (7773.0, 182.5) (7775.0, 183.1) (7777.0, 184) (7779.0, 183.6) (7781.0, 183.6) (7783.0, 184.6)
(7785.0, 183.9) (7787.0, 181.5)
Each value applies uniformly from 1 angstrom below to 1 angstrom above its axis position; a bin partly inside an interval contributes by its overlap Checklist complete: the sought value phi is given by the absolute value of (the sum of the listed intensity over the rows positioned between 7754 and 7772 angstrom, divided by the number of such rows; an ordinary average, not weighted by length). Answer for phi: 187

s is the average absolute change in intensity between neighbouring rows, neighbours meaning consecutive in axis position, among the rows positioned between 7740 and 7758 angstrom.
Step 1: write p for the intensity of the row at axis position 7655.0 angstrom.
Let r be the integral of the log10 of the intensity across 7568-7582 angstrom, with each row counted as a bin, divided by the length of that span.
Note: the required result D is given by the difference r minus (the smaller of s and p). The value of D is 1.3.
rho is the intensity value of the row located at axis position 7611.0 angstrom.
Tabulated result 189.4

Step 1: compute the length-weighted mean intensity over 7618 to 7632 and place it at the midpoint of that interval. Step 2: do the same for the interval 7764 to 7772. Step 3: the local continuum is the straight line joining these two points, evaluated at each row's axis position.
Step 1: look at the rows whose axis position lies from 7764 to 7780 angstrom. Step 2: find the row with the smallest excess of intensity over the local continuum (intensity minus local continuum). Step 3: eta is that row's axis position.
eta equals 7773.0 angstrom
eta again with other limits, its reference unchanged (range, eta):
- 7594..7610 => 7609.0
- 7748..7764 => 7749.0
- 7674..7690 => 7689.0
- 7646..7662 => 7661.0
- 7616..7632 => 7619.0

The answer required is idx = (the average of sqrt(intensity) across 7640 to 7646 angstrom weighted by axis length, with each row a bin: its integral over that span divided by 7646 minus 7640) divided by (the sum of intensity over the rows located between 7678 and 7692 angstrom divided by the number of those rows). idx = 0.073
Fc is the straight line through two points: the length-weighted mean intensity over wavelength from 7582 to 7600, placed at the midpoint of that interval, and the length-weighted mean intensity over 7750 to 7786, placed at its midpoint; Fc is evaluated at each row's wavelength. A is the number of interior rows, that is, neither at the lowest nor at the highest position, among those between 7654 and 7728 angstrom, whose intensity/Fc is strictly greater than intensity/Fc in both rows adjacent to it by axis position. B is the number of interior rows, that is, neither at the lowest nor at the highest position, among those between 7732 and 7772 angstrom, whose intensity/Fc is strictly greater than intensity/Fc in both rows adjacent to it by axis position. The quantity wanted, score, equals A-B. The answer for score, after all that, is 0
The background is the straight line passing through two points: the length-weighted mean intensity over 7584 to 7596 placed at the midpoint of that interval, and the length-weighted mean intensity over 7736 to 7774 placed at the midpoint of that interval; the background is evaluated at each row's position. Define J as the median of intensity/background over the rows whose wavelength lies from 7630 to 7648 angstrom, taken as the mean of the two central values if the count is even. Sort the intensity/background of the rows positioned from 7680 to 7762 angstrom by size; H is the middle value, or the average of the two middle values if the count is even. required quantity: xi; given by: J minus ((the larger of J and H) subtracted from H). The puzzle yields 1.02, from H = 1.00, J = 1.01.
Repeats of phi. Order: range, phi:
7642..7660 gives 189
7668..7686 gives 190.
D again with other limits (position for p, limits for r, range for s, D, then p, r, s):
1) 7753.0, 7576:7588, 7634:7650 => 1.2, 185.4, 2.28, 1.1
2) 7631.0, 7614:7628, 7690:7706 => 0.9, 196.1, 2.28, 1.4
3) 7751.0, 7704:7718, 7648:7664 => 0.3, 183.7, 2.27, 2.0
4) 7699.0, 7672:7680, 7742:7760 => 1.3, 185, 2.28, 1.0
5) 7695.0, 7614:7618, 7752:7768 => 0.7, 186.1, 2.27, 1.6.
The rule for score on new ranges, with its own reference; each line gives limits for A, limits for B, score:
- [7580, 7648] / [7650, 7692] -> 3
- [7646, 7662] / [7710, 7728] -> 1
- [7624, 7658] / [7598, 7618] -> 0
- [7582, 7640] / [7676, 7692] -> 3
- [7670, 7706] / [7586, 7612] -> 0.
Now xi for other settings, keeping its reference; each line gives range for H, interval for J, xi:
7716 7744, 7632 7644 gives 1.02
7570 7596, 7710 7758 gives 0.99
